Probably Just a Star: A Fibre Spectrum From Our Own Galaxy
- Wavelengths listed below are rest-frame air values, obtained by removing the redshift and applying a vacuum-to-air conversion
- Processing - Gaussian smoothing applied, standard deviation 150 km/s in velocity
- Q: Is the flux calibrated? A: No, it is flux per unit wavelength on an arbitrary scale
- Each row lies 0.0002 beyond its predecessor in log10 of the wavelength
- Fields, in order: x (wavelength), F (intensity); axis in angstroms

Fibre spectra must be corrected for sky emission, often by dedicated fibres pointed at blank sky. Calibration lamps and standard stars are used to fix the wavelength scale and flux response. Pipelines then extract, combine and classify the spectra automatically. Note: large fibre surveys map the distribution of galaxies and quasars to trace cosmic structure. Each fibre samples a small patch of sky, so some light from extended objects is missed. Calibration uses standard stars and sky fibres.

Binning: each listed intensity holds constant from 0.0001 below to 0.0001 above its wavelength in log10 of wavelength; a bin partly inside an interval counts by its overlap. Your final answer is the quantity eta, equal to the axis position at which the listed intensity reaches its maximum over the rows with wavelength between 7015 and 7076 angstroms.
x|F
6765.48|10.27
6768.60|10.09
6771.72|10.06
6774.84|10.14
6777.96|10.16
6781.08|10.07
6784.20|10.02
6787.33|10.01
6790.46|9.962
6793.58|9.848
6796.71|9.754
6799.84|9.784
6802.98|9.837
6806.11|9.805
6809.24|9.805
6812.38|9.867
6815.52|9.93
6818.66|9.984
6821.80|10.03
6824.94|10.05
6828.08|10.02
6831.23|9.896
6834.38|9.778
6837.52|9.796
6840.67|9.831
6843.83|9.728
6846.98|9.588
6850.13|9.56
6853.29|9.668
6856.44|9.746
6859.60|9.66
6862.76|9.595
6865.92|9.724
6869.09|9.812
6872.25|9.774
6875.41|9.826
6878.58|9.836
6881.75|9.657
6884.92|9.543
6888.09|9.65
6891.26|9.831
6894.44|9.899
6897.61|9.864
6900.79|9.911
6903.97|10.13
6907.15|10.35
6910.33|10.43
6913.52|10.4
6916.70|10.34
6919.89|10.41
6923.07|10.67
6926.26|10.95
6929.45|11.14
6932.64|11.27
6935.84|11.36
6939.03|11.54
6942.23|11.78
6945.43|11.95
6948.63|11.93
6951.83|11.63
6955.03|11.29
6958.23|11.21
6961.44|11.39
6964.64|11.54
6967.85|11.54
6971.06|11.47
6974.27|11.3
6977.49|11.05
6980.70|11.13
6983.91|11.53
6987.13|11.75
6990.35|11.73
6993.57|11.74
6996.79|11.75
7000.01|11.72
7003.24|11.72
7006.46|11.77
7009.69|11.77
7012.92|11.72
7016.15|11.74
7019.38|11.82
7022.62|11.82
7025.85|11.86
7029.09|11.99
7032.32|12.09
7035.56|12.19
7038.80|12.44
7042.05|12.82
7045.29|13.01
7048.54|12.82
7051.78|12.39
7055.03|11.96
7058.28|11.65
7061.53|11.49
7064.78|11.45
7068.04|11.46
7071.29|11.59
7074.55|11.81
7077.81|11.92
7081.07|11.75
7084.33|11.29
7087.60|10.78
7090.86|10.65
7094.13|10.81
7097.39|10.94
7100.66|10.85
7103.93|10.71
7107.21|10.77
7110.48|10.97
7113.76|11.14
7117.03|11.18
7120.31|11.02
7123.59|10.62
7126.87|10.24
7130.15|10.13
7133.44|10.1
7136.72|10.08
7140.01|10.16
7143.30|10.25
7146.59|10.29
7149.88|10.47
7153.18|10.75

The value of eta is 7045.29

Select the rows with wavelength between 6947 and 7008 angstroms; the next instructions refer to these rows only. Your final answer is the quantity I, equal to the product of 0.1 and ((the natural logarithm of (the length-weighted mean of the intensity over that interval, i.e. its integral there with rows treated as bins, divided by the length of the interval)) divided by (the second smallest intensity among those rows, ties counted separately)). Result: 0.0220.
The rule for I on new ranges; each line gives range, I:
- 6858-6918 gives 0.0239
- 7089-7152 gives 0.0234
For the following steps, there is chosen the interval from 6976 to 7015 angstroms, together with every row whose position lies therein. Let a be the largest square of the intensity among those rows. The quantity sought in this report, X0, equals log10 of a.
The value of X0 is 2.14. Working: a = 139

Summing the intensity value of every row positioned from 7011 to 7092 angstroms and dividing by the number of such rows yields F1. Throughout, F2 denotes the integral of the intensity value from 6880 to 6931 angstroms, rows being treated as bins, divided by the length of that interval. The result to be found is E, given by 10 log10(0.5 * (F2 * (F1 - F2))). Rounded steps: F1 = 11.9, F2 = 10.2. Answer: 9.3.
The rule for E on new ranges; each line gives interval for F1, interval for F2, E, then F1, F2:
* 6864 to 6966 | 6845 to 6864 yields 6.6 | 10.6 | 9.6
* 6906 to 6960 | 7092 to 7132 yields 2.4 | 11.1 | 10.8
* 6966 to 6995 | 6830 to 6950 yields 8.0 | 11.5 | 10.2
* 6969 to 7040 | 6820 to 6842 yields 9.5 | 11.7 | 9.9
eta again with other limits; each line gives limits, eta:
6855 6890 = 6878.58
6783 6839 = 6824.94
